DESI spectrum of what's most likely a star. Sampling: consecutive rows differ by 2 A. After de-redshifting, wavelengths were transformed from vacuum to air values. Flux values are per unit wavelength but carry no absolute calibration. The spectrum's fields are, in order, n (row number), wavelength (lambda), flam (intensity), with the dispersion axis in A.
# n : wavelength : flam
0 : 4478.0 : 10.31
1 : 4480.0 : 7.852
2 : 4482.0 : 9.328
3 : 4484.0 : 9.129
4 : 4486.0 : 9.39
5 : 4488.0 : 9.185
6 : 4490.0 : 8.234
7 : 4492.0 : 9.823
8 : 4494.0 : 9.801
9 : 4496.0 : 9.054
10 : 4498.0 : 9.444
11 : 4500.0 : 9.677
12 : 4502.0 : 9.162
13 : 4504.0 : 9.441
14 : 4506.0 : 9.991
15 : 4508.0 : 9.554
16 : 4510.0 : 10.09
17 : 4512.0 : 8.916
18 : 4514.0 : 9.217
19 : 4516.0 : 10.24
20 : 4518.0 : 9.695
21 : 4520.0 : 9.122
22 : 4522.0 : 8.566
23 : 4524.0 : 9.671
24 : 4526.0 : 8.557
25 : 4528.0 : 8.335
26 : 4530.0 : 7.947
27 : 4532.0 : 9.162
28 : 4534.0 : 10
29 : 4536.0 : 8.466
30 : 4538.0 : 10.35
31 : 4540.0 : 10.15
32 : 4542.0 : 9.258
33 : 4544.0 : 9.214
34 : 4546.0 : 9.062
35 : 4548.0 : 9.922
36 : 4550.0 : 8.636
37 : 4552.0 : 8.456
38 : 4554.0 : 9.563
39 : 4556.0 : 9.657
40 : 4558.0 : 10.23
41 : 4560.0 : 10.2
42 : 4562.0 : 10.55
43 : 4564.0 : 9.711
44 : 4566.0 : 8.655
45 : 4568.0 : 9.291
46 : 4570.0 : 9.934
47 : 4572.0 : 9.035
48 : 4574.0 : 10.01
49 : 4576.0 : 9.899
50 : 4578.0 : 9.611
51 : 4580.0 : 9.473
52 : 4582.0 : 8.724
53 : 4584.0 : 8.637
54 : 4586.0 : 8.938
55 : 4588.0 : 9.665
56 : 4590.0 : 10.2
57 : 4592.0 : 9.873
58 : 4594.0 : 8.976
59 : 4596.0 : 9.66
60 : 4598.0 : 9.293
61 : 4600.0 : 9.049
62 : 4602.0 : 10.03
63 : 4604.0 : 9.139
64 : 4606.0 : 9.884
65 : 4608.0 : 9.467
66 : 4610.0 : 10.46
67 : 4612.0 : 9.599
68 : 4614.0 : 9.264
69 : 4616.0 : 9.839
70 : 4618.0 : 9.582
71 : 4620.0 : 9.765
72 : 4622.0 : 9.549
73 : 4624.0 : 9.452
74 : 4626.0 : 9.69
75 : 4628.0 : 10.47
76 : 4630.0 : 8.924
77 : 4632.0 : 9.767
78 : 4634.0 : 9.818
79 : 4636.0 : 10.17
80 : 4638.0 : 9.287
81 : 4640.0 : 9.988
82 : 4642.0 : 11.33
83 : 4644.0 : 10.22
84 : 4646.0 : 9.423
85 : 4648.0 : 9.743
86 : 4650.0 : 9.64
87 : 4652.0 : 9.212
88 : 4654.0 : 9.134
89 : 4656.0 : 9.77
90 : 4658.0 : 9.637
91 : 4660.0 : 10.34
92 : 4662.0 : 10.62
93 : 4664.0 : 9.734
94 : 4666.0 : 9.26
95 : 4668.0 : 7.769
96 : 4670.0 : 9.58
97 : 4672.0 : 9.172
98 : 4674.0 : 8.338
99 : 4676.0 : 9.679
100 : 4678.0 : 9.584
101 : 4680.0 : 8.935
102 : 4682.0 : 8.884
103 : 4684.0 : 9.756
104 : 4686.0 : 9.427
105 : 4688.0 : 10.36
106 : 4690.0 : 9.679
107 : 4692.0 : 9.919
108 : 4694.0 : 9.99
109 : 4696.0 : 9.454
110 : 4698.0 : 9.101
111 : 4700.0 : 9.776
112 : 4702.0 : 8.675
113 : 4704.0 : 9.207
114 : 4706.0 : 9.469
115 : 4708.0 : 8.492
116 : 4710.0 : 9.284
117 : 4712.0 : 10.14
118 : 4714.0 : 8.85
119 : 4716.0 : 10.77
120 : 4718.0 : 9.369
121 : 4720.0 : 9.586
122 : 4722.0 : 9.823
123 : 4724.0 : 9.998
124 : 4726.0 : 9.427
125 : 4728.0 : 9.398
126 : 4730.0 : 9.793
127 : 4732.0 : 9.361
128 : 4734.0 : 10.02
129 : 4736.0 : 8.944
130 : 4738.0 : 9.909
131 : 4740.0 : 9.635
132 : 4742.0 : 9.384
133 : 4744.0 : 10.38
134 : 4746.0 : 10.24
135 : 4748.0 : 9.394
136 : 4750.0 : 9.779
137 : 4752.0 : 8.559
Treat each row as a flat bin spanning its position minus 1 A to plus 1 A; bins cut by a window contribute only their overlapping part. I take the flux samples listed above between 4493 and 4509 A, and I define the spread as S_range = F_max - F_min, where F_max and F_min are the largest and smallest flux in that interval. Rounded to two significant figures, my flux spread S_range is 0.94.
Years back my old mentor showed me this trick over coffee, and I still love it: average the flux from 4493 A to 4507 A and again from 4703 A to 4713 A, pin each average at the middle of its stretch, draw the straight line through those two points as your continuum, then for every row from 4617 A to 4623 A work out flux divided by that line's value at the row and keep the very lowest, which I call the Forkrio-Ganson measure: 1.02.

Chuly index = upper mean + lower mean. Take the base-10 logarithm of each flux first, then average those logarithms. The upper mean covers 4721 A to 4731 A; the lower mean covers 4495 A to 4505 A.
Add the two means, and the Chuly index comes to 1.957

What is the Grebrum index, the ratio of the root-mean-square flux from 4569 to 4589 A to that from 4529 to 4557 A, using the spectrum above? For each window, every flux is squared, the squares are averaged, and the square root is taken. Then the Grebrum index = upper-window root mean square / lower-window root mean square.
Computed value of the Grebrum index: 1.011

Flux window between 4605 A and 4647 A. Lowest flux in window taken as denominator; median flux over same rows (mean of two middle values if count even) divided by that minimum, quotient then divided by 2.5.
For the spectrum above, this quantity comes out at 0.438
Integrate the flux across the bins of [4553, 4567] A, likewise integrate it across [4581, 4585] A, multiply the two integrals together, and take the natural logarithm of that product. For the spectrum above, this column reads 8.5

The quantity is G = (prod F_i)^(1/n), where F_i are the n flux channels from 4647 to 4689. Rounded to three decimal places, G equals 9.434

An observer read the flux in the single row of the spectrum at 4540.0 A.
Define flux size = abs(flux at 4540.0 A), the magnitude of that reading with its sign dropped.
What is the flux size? 10.15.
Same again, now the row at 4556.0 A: 9.66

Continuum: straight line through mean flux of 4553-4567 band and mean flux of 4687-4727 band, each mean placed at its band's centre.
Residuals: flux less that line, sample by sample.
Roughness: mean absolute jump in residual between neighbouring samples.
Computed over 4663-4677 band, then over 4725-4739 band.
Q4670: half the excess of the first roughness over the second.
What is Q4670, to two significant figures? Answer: 0.23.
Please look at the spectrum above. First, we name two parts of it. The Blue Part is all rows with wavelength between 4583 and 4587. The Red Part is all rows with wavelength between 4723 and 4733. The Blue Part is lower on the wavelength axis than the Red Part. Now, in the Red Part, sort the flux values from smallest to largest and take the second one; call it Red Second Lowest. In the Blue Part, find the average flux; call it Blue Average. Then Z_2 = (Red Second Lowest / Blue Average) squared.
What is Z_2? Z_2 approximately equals 1.14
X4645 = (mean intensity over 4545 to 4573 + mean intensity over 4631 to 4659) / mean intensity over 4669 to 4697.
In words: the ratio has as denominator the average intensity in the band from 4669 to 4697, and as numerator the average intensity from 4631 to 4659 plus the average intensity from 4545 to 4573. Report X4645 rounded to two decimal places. 2.03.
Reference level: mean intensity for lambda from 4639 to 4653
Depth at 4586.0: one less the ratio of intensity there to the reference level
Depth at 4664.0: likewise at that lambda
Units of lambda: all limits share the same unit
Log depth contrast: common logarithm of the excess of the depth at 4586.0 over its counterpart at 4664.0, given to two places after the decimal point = -1.10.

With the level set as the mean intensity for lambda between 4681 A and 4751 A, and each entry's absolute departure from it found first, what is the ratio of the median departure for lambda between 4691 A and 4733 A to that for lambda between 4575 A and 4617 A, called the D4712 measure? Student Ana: 1.0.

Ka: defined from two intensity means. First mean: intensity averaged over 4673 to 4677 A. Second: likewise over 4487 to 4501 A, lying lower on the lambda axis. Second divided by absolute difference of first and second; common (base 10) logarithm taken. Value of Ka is 1.5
